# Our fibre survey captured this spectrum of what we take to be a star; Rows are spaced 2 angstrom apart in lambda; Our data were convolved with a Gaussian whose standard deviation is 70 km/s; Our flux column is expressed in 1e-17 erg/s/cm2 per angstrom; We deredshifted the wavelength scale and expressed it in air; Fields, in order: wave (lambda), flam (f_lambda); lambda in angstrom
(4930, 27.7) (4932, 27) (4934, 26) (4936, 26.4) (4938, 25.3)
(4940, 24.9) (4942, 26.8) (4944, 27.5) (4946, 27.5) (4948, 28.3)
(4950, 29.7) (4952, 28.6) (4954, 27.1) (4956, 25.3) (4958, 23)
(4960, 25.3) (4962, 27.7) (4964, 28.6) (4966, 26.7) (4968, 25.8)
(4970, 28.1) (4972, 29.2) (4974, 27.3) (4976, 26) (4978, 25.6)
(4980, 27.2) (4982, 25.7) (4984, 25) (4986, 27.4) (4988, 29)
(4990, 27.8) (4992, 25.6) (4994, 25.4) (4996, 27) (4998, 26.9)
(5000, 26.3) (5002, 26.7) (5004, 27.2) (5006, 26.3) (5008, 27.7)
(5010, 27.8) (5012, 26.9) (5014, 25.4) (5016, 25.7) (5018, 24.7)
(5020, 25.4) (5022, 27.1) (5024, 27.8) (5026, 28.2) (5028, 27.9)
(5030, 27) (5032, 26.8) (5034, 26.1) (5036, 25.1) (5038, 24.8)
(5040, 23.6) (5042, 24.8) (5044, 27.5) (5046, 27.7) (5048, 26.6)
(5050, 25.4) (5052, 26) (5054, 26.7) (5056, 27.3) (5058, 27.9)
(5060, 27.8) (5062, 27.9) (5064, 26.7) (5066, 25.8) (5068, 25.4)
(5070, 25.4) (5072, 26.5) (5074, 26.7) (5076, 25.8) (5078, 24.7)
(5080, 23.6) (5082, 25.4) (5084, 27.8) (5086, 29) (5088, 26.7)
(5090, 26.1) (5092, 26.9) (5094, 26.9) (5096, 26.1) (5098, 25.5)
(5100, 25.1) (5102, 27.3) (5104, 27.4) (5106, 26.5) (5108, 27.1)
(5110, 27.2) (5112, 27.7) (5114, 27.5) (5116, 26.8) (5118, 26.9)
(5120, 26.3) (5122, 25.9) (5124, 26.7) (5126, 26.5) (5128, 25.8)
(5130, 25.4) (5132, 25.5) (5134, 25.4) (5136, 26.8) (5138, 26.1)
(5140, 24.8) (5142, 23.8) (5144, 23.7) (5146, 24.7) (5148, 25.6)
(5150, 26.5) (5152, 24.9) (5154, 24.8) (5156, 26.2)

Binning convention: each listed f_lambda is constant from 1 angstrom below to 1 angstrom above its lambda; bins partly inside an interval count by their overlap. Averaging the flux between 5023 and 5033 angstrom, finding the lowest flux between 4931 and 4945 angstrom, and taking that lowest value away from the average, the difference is 2.6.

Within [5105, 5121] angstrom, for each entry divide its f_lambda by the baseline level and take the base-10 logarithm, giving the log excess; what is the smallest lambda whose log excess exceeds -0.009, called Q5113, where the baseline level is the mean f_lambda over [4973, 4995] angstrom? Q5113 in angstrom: 5106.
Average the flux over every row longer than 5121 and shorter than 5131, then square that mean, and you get 679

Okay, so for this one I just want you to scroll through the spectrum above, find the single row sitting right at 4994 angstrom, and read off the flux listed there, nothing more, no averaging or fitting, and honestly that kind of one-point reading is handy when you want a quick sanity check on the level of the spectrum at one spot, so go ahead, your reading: 25.4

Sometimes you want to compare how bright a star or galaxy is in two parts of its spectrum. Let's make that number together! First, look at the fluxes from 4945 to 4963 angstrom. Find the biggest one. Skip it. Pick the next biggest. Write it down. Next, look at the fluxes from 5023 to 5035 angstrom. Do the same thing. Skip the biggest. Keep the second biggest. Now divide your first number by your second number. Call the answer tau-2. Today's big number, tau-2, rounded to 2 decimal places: 1.03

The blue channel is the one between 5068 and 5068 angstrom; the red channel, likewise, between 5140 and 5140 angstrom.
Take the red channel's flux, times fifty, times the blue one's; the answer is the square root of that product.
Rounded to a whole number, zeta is 177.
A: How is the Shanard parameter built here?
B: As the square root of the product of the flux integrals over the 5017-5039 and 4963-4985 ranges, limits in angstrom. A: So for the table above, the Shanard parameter 586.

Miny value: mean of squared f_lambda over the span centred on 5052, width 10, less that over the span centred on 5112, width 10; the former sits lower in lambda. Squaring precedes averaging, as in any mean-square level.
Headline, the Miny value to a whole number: -46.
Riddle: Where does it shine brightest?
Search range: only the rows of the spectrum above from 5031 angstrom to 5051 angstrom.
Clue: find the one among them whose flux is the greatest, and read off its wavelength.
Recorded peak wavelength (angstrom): 5046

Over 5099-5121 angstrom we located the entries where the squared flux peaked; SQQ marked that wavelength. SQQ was 5112 angstrom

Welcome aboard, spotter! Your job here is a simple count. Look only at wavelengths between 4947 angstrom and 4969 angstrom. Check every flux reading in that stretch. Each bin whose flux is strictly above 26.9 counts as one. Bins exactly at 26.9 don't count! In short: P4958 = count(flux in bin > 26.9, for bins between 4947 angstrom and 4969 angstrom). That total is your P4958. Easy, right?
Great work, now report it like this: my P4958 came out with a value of 6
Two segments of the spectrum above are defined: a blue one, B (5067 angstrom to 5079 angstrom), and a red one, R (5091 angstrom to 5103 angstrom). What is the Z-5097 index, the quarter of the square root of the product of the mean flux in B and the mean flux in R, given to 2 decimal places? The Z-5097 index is 6.51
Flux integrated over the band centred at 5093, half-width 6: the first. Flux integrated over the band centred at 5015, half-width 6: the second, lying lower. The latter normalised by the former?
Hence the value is 0.99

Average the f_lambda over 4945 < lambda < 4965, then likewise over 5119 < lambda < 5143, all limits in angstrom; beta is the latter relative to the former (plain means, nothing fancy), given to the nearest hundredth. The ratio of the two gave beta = 0.95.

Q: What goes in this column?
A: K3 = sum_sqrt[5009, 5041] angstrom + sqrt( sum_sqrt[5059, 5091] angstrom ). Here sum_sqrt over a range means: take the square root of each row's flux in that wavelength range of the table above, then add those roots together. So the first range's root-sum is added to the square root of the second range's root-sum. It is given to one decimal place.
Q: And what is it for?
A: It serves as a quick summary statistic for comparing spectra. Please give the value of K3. 91.0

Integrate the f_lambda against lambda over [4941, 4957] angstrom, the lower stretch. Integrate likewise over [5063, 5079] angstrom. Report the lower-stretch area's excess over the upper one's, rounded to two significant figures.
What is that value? 28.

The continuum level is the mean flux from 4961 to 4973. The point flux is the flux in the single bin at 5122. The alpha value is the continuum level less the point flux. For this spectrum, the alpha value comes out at 1.8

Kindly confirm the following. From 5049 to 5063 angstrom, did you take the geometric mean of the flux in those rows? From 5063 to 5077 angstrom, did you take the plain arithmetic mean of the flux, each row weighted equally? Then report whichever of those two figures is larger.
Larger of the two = 27.0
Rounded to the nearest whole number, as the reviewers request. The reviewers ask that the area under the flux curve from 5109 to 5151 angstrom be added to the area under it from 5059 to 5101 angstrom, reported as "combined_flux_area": 2195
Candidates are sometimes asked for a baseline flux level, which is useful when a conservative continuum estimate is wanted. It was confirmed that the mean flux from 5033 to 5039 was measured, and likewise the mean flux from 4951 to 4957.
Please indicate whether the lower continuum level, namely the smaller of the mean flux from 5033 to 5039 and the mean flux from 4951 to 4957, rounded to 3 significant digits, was 25.3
